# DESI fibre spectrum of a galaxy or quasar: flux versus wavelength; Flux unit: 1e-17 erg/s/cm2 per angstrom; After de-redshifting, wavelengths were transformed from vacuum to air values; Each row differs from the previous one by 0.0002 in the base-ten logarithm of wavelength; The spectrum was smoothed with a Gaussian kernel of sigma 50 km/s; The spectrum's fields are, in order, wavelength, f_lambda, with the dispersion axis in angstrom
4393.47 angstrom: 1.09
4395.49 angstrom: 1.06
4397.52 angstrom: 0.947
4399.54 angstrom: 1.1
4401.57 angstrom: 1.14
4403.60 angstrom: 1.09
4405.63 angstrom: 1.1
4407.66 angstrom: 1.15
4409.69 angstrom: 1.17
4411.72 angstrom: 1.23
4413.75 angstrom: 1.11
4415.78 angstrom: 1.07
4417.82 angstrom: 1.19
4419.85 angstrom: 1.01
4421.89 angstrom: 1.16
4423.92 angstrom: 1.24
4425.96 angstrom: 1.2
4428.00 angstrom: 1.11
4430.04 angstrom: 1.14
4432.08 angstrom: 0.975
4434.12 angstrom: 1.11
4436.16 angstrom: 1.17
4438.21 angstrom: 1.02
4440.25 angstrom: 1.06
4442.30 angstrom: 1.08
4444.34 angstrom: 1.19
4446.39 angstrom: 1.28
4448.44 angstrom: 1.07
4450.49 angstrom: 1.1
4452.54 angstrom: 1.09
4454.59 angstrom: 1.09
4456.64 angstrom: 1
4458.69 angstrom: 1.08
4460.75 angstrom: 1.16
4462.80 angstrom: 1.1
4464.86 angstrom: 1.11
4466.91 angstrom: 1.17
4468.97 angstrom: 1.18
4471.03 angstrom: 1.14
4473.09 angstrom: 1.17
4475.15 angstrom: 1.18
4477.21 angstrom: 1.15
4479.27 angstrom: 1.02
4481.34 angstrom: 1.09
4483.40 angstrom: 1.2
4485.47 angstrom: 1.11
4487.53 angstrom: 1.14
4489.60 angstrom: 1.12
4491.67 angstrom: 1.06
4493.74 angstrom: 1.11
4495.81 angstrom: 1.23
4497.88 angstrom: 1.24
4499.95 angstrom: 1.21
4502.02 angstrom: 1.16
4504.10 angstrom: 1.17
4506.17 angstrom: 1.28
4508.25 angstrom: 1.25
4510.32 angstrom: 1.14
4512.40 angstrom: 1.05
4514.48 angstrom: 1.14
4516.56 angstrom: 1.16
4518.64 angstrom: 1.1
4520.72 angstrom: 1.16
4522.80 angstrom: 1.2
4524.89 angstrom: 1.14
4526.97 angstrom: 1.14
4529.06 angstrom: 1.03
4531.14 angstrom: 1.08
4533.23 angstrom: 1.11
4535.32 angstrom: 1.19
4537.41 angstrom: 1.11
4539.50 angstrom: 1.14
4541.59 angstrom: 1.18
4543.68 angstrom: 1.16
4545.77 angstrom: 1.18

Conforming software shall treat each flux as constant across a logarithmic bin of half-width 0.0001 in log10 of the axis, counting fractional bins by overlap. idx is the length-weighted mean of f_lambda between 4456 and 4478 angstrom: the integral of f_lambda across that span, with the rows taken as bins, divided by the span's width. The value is 1.133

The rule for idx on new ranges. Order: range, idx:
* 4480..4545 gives 1.148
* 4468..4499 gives 1.143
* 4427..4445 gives 1.093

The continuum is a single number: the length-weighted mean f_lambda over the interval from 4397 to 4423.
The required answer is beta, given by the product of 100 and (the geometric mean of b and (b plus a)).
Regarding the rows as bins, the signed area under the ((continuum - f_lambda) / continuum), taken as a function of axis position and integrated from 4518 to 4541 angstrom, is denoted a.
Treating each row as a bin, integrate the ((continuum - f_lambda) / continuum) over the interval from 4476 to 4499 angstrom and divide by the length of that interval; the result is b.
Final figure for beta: 6.4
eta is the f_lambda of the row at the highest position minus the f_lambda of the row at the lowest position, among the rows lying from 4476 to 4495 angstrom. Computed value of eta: -0.04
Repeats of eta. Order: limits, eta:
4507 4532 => -0.17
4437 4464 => 0.08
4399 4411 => 0.07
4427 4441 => -0.05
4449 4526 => 0.04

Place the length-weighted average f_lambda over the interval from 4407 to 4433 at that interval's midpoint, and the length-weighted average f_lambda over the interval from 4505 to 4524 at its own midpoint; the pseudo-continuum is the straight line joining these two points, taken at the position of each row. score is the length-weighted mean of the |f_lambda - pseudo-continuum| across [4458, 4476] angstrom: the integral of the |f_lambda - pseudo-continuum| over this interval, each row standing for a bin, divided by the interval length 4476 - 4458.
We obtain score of 0.030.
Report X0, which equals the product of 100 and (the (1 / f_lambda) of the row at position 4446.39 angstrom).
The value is 78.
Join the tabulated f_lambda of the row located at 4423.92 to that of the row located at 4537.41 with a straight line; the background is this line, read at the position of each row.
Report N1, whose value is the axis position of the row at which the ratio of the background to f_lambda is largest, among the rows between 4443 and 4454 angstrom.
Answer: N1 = 4448.44 angstrom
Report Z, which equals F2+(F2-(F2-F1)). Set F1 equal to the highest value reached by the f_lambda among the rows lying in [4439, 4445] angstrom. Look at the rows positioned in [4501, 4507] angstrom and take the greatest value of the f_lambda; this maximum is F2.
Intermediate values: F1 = 1.19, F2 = 1.28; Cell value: 2.47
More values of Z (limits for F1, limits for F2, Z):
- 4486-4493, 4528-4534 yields 2.25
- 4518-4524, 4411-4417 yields 2.43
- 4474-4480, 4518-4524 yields 2.38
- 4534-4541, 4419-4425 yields 2.43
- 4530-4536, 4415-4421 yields 2.38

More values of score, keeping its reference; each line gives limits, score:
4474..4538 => 0.052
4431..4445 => 0.077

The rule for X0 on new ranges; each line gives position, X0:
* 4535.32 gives 84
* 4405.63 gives 91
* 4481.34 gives 92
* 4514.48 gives 88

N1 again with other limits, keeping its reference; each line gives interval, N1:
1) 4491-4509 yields 4491.67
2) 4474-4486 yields 4479.27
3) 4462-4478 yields 4462.80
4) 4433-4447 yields 4438.21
